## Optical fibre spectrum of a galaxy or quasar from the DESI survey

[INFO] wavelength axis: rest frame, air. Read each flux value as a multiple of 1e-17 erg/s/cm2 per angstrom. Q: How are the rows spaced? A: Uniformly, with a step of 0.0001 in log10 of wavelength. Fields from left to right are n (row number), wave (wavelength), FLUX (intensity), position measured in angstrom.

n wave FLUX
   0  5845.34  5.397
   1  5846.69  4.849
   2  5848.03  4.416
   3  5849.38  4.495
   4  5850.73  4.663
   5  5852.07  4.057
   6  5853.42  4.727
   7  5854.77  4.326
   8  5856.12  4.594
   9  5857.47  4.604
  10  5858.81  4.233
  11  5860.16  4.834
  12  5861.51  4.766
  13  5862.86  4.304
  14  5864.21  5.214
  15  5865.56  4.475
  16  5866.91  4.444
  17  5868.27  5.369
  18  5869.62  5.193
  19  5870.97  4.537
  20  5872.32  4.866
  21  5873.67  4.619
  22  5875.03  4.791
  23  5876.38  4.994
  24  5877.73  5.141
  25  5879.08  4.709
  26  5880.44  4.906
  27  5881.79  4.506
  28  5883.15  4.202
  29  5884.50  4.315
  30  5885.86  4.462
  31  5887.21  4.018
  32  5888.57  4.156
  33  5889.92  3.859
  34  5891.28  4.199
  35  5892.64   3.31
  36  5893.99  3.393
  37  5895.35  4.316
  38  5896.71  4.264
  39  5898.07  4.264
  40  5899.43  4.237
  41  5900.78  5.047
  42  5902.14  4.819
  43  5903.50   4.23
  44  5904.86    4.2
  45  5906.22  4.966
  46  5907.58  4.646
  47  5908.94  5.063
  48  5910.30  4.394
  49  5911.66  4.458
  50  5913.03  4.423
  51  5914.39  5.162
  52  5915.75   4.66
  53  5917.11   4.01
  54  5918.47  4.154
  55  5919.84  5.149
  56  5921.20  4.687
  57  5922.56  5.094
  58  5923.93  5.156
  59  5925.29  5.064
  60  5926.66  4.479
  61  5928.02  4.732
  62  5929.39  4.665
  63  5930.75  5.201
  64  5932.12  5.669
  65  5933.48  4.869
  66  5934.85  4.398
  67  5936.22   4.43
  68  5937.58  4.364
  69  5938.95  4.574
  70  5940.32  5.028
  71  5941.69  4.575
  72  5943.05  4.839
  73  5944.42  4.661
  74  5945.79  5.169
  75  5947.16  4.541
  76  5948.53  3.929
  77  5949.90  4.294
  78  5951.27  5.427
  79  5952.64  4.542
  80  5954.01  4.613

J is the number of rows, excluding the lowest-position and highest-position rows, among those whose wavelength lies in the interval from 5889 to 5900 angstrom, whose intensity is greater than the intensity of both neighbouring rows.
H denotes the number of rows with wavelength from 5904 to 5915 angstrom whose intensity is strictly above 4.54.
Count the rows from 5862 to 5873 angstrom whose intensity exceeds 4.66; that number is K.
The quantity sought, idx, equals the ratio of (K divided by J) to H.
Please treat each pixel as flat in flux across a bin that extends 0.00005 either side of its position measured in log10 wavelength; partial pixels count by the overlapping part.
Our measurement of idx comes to 0.50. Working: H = 4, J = 2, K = 4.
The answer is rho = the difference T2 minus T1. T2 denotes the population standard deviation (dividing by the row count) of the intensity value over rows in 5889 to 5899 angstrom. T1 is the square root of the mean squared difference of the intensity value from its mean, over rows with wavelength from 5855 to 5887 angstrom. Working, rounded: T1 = 0.32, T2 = 0.40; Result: 0.08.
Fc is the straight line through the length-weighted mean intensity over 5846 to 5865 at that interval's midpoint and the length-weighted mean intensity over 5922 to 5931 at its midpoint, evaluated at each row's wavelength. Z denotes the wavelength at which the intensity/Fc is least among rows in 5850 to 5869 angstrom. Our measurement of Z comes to 5852.07 angstrom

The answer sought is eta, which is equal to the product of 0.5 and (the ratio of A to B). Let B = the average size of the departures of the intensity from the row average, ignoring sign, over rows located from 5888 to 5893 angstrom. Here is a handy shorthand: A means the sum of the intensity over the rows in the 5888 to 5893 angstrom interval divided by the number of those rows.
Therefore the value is 6.5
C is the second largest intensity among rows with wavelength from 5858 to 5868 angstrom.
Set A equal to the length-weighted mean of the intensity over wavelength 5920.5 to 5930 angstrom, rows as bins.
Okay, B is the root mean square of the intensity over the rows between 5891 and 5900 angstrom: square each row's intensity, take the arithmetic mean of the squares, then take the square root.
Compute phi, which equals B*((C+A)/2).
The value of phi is 19.4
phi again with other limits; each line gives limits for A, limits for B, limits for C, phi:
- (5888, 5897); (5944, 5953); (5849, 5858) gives 20.0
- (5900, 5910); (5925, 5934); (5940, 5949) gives 24.2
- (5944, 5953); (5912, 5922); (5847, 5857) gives 21.5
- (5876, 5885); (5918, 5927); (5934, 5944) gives 23.0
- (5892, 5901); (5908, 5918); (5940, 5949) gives 21.0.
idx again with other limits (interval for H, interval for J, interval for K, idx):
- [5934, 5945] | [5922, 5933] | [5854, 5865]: 0.30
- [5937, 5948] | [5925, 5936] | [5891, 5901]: 0.07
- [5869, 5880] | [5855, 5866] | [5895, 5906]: 0.10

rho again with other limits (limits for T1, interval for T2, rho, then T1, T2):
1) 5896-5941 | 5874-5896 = 0.12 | 0.39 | 0.51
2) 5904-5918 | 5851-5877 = -0.02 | 0.36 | 0.34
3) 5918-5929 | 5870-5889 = -0.02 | 0.34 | 0.32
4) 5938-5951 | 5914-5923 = 0.09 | 0.35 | 0.44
